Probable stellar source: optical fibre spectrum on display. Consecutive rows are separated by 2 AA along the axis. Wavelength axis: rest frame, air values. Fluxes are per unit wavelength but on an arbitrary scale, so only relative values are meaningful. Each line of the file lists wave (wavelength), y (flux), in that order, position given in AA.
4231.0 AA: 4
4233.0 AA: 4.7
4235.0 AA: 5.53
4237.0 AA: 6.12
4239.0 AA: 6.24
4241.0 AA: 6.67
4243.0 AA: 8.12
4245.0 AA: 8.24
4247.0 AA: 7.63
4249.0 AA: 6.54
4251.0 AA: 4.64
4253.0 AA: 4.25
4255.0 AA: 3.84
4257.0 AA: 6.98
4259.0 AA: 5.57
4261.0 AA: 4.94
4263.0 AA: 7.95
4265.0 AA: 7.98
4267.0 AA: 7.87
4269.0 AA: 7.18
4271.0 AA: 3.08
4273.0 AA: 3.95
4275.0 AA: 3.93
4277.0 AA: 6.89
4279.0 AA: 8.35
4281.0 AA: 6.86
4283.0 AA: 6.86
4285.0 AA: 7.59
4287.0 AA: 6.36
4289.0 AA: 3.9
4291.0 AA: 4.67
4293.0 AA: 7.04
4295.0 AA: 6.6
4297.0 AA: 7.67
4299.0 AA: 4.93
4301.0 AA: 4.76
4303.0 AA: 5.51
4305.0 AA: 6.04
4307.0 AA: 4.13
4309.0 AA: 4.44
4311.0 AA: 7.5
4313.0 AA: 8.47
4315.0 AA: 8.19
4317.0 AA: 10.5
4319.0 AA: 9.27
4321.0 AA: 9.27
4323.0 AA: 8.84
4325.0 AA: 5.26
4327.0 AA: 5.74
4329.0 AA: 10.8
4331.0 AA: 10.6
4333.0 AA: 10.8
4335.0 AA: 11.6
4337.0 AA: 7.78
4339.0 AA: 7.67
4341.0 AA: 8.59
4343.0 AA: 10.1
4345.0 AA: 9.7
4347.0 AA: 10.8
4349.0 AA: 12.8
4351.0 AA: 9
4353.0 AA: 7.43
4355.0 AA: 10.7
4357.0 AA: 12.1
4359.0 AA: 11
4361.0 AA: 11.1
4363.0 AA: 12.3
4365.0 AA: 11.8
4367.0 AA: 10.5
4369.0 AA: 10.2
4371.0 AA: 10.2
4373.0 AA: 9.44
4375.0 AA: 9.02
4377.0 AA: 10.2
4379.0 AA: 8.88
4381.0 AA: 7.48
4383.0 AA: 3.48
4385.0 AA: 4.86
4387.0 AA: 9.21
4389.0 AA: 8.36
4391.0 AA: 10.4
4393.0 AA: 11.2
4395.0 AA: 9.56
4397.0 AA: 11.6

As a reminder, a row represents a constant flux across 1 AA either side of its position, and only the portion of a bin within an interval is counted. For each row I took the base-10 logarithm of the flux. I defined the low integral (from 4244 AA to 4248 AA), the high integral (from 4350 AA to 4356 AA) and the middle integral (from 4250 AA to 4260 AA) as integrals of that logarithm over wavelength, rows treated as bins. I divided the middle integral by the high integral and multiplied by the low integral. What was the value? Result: 4.4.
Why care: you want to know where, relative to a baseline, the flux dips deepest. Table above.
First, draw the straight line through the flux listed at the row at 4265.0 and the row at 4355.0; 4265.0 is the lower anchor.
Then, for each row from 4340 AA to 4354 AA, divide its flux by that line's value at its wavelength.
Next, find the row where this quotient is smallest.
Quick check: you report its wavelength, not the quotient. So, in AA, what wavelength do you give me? 4353.0 AA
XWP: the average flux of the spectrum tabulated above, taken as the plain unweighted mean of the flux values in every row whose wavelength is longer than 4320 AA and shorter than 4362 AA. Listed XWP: 9.6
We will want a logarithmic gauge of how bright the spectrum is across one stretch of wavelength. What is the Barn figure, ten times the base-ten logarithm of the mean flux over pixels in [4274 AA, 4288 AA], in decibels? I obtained 8.3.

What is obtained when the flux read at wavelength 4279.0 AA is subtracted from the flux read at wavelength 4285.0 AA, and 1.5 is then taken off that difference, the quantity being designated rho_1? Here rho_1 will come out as -2.3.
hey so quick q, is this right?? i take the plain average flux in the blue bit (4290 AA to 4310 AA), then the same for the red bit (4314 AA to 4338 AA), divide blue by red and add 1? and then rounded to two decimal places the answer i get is 1.62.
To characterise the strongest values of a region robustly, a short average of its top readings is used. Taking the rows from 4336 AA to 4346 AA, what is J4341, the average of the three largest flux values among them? 9.5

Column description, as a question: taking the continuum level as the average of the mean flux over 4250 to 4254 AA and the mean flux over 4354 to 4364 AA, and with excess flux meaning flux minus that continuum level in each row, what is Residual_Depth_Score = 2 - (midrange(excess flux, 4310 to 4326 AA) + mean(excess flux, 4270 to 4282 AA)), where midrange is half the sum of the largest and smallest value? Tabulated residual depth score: 4.5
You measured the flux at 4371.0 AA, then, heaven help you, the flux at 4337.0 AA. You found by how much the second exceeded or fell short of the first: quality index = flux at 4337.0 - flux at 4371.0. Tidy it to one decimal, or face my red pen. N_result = -2.4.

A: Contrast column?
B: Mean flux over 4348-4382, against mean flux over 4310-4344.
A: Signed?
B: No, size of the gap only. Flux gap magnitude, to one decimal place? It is 1.4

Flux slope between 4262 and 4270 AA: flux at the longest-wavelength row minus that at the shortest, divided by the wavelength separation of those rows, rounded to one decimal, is -0.1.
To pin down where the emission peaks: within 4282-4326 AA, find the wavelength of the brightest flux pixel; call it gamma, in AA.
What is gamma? 4317.0 AA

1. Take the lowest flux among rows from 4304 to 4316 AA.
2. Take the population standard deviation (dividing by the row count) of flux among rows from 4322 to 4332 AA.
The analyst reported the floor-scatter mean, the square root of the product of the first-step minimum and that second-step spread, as 3.1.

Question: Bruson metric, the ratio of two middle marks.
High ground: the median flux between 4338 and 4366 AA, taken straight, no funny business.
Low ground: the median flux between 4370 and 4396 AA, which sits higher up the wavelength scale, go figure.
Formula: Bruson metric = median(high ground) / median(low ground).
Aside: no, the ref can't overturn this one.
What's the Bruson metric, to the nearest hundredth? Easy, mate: 1.17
